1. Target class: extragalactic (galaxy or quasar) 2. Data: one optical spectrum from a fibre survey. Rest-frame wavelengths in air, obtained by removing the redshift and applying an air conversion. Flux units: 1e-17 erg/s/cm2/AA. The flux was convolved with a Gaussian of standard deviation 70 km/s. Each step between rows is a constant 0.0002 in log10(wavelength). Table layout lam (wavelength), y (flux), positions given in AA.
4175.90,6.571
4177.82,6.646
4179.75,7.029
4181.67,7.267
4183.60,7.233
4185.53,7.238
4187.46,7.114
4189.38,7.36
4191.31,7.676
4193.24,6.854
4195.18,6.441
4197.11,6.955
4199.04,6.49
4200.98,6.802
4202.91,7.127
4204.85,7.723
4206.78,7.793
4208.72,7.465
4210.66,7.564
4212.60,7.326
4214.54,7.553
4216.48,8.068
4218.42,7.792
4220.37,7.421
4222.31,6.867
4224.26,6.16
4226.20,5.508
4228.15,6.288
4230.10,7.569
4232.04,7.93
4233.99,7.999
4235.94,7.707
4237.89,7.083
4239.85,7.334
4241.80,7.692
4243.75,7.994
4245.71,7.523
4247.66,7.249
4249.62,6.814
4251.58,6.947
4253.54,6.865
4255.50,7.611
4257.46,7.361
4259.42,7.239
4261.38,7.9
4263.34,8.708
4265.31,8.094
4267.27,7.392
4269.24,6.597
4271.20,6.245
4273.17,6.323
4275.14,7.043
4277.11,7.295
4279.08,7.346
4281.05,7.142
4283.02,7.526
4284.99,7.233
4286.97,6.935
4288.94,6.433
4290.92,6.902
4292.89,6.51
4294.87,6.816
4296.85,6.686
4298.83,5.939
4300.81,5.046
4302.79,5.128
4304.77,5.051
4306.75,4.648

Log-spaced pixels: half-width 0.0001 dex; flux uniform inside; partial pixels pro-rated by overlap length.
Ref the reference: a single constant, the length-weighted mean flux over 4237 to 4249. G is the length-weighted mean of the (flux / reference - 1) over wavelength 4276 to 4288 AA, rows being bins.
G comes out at -0.029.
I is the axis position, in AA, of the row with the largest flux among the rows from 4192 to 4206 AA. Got 4204.85 AA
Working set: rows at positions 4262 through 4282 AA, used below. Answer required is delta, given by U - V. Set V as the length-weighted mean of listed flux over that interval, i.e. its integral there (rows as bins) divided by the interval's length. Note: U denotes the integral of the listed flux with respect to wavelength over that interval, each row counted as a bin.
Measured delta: 137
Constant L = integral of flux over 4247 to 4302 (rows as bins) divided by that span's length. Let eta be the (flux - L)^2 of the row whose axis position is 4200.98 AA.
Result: 0.04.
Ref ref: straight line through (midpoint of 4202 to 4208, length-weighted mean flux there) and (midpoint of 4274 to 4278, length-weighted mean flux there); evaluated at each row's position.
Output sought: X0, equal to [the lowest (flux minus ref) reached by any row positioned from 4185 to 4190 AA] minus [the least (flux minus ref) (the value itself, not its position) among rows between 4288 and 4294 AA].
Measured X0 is 0.1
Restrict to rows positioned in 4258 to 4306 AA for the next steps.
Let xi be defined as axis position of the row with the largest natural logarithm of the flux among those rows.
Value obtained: 4263.34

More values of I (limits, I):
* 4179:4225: 4216.48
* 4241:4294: 4263.34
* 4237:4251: 4243.75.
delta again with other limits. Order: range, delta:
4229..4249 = 144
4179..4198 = 128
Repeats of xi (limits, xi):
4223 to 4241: 4233.99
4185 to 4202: 4191.31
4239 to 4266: 4263.34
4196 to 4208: 4206.78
